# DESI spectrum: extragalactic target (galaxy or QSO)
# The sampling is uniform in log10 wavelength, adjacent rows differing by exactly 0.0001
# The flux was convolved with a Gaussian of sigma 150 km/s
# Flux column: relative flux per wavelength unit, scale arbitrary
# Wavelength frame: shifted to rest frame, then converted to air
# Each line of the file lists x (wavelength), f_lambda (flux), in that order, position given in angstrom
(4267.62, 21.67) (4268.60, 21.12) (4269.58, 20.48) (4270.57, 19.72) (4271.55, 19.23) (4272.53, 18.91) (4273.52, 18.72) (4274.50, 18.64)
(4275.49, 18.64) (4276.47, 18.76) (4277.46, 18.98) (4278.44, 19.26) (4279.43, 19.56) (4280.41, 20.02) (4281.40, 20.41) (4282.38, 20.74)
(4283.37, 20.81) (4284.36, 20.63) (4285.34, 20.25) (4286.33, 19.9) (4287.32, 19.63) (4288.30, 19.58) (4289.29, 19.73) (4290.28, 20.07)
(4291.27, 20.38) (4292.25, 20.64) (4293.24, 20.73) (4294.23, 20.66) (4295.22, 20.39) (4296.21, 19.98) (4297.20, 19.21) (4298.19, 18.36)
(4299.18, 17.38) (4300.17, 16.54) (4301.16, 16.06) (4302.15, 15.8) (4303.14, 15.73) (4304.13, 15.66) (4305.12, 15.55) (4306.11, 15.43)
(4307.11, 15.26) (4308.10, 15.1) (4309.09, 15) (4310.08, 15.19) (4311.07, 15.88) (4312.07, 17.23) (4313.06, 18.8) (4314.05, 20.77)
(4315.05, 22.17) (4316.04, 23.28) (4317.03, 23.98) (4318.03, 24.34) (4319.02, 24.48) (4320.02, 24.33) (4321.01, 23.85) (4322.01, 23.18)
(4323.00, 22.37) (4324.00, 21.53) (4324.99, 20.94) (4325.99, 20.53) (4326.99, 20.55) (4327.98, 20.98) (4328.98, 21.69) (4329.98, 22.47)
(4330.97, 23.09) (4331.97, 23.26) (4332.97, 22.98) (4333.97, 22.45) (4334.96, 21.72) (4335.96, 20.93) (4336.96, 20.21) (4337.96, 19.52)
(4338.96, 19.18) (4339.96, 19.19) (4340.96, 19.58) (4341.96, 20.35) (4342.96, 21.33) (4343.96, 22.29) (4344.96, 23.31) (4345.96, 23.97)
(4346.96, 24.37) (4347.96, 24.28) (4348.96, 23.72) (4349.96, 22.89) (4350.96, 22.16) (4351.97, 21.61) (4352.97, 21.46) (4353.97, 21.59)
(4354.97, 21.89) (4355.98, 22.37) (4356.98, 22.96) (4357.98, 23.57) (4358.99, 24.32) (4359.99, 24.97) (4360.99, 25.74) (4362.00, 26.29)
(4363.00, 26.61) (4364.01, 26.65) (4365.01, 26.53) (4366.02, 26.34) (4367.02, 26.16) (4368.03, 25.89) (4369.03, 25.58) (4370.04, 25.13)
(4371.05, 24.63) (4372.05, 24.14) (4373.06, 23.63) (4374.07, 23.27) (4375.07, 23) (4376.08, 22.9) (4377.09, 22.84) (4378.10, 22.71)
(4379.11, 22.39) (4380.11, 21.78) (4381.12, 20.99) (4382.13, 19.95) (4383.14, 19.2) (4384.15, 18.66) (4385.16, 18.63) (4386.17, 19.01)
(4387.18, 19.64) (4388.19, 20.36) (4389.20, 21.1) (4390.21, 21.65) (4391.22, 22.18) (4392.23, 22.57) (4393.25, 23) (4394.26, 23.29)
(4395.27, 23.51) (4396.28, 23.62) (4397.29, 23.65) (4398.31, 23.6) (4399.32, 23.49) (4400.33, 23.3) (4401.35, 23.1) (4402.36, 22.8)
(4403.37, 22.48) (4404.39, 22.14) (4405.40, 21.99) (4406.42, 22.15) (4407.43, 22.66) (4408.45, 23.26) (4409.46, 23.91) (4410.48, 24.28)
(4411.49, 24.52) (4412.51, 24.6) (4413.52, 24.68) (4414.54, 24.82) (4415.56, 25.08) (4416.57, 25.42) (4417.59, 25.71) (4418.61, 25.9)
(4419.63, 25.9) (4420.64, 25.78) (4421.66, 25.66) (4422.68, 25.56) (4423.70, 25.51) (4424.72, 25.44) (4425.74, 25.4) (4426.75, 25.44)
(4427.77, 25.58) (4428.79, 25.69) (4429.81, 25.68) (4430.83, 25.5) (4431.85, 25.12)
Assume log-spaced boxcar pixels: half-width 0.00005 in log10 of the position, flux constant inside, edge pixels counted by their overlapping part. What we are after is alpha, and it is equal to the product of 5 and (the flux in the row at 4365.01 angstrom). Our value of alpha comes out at 133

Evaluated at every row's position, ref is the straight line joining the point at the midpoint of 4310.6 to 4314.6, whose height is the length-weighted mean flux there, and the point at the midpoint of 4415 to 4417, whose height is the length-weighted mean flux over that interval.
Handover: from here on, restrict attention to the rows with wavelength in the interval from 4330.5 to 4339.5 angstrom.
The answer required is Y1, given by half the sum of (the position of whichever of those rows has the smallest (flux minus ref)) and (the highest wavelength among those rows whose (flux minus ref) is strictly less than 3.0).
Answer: 4339.0 angstrom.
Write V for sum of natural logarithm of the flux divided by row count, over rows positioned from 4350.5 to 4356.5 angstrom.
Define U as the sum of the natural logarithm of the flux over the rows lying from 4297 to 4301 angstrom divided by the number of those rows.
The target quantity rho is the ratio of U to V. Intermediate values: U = 2.88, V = 3.08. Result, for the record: 0.93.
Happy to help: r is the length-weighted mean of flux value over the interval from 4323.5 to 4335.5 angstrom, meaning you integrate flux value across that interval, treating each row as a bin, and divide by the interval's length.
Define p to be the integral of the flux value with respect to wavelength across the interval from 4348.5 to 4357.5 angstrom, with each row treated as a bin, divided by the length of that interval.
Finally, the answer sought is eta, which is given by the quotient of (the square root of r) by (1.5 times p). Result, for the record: 0.140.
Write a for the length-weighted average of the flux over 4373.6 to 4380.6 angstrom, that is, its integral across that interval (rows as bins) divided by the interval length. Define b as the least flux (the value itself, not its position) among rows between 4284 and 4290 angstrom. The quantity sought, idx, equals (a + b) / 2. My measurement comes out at 21.2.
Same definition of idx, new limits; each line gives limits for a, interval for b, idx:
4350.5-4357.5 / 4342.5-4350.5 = 21.7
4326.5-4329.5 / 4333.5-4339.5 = 20.1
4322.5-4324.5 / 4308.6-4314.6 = 18.5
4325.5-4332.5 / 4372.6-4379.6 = 22.1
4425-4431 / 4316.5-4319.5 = 24.8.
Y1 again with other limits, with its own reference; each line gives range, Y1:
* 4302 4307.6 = 4307.1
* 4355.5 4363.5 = 4357.5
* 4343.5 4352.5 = 4352.0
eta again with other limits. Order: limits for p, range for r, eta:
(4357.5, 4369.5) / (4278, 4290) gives 0.116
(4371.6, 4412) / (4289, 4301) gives 0.132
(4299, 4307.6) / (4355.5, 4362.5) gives 0.207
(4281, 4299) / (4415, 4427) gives 0.168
